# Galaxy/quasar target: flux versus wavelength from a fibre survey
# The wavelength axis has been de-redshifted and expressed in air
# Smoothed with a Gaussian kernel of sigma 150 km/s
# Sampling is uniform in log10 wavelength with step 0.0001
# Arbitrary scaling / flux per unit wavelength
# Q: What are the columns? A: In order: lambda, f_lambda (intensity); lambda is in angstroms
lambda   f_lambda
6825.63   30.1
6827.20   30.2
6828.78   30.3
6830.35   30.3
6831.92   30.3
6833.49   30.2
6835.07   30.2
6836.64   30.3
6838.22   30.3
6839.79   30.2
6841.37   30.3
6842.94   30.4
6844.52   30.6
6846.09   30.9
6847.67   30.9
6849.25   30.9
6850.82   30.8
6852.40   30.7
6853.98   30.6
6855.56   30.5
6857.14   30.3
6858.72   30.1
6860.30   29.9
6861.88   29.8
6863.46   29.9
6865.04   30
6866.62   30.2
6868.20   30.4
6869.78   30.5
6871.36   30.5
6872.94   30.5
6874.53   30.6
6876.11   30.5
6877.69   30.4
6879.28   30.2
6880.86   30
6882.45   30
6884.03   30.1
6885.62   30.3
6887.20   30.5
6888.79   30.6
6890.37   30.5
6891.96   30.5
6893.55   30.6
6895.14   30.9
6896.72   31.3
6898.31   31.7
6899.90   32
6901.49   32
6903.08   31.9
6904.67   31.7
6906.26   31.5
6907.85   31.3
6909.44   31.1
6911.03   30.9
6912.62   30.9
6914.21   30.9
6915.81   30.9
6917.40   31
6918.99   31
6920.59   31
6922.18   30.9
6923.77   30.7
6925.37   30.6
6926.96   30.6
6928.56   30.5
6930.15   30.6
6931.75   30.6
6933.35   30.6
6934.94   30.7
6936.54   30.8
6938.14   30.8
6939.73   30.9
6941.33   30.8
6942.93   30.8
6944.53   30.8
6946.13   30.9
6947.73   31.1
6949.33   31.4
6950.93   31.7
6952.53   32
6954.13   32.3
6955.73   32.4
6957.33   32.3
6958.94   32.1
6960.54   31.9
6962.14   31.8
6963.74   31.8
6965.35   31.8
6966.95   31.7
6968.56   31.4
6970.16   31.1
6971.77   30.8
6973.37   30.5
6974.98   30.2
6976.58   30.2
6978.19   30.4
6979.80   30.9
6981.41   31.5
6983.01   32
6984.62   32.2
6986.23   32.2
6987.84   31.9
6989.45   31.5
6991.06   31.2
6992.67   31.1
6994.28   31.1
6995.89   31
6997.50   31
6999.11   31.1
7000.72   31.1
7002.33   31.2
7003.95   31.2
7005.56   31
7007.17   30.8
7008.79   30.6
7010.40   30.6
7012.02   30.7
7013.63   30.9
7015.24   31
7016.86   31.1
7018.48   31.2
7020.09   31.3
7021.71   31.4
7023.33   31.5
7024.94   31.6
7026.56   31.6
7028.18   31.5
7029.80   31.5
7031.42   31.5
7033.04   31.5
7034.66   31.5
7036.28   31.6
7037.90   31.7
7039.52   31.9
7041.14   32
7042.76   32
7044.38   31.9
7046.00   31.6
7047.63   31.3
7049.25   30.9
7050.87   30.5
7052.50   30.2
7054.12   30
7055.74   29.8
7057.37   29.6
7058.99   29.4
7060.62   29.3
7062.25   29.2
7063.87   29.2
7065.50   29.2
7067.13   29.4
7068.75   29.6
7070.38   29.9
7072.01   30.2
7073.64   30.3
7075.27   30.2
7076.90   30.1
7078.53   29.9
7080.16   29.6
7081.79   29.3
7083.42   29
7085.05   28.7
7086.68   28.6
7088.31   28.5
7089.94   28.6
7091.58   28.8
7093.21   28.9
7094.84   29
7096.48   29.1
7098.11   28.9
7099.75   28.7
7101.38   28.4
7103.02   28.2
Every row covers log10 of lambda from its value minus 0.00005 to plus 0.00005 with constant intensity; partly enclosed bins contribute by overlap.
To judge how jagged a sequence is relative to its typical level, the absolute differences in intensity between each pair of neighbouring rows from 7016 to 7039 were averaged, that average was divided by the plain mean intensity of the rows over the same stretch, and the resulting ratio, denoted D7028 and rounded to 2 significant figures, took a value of 0.0020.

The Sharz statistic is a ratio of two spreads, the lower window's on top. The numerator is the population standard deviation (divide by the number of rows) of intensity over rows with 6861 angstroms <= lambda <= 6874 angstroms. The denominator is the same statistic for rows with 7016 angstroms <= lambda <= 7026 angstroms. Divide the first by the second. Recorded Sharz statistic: 1.6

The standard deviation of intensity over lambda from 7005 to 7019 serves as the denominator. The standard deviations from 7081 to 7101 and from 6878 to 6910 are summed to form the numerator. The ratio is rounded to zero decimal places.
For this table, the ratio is 4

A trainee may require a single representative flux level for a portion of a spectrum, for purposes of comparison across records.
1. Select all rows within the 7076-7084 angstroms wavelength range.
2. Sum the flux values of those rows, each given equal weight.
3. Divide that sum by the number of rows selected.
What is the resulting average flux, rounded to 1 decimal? 29.6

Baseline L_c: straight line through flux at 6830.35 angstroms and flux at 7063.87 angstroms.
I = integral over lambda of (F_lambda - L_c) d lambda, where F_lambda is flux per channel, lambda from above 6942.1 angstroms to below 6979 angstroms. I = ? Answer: 62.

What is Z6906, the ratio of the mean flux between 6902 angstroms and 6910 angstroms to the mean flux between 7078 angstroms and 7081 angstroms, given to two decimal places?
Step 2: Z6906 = 1.06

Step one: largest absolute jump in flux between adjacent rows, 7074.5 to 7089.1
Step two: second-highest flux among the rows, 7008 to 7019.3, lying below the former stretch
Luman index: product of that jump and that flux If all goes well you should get 9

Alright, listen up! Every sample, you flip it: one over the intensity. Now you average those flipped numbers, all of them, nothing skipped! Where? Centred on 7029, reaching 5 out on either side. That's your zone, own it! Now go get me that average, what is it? 0.0317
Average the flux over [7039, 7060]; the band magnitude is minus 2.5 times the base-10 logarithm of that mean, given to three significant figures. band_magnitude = -3.72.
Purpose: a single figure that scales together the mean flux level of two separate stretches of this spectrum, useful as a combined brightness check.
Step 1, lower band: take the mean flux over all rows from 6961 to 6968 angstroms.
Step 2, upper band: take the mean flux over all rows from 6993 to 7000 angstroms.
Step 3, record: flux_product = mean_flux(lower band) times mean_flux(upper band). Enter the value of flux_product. 987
